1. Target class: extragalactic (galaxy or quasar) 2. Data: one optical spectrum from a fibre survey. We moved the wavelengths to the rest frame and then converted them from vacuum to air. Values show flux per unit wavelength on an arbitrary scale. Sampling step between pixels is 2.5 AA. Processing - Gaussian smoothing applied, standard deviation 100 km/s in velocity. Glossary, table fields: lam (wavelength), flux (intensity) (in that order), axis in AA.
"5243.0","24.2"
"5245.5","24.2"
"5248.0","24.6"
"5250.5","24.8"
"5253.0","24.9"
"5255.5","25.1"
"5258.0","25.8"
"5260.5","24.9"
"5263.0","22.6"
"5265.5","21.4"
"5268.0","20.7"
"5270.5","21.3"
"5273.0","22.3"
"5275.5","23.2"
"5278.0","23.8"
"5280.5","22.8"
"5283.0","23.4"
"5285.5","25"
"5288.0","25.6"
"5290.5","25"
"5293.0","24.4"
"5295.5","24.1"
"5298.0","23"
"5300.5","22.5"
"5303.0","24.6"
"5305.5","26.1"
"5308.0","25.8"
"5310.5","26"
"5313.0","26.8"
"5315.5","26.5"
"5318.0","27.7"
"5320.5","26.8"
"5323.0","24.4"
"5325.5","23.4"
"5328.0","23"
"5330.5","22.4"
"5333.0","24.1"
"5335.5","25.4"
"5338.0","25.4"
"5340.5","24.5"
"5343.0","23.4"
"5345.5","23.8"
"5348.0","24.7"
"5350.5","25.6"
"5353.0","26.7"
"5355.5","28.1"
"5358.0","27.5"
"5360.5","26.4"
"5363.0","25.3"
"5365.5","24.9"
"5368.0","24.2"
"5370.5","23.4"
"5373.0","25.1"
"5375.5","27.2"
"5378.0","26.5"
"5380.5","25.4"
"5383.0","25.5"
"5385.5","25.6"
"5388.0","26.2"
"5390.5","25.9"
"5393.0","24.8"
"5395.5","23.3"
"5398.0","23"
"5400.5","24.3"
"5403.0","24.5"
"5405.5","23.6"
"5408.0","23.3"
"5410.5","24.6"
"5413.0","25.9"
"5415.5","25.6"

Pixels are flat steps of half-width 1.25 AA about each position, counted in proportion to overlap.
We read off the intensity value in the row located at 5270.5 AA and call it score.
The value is 21.3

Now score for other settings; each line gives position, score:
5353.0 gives 26.7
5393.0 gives 24.8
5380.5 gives 25.4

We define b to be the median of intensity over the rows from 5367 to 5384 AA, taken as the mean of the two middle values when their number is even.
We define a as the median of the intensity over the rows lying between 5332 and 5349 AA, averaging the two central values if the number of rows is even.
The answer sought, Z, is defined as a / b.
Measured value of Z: 0.96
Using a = 24.5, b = 25.4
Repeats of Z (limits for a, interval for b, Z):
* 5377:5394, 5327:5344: 1.06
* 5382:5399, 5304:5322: 0.96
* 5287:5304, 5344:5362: 0.92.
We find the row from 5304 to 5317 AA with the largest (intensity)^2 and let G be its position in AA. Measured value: 5313.0 AA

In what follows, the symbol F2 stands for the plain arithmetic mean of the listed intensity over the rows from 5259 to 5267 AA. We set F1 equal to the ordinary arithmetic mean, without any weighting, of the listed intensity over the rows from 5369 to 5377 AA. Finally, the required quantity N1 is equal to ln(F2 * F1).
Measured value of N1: 6.36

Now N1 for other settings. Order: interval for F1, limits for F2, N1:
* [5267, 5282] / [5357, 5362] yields 6.40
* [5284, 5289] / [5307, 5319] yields 6.51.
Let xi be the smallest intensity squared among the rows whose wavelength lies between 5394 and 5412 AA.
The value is 529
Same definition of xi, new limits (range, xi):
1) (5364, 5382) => 548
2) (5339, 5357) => 548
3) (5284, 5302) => 506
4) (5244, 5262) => 586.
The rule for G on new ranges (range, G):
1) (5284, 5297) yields 5288.0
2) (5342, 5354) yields 5353.0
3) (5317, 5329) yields 5318.0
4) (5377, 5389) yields 5378.0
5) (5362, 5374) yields 5363.0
